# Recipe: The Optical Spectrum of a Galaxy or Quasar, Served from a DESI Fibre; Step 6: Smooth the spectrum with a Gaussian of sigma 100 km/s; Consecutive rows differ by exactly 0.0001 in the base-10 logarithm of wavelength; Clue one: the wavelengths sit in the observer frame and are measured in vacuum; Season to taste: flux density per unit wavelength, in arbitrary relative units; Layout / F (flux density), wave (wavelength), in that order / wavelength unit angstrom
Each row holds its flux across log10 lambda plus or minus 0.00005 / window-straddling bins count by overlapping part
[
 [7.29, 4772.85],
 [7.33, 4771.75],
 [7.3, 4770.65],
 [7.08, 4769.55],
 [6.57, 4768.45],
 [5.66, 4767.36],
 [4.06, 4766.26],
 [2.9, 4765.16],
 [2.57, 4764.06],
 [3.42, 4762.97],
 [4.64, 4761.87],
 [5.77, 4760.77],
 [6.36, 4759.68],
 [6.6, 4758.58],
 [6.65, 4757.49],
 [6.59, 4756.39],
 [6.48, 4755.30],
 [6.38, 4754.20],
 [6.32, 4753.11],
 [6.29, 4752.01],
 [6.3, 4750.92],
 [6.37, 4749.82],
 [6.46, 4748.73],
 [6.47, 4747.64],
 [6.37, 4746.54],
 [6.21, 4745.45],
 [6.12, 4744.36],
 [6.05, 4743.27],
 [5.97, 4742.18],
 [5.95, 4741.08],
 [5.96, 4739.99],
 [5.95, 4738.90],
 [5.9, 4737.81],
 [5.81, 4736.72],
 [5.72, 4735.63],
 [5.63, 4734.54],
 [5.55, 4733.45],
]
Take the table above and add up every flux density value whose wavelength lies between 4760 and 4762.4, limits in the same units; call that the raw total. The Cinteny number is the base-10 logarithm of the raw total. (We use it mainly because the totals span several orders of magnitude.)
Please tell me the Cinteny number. 1.02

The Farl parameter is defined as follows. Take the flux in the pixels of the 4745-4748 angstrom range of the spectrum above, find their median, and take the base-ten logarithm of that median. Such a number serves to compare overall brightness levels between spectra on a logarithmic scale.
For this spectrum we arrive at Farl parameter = 0.804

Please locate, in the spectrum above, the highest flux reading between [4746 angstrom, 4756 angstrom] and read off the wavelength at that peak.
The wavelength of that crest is 4755.30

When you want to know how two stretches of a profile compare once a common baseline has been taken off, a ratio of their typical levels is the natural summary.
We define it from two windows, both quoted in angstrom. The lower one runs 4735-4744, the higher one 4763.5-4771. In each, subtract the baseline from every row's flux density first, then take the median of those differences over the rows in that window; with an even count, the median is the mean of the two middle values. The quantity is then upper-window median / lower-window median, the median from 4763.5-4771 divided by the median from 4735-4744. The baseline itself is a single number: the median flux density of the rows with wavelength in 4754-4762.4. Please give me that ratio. 1.6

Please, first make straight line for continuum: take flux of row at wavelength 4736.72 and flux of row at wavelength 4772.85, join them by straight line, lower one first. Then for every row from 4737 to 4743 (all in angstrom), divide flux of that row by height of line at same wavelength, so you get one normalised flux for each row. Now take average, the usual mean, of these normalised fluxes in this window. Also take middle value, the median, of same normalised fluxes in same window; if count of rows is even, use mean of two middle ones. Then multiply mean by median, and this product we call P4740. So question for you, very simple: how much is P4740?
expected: 1.00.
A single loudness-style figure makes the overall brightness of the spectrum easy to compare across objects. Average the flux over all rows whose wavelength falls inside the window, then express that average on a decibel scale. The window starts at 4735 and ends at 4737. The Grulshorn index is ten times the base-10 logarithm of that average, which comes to 7.6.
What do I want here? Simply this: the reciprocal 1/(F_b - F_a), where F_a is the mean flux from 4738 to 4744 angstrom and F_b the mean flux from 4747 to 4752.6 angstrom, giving 2.5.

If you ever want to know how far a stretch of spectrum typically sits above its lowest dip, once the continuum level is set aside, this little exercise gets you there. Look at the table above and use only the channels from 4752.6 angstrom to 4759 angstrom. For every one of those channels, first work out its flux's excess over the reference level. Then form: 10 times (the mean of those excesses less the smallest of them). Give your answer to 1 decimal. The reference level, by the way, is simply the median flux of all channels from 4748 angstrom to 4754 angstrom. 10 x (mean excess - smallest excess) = 1.8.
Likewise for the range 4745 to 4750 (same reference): 1.7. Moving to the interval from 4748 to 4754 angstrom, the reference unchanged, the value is 0.6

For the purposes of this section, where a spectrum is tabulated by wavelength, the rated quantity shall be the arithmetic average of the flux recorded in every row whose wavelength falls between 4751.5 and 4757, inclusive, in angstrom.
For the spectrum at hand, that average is 6.41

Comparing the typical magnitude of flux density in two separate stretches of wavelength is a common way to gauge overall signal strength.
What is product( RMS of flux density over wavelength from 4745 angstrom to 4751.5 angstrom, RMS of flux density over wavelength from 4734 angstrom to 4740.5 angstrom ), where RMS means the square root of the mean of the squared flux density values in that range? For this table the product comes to 37.1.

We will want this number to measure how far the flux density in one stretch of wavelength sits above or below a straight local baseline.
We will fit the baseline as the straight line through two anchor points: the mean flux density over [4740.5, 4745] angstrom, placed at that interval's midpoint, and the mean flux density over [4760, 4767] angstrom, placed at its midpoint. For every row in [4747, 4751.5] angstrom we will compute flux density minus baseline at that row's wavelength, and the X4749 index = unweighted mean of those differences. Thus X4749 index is 1.0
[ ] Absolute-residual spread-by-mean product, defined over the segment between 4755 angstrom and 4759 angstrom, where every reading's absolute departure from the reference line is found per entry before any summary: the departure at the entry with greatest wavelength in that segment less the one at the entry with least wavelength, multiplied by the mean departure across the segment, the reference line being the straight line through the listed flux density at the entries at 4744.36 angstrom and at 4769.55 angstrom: 0.0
